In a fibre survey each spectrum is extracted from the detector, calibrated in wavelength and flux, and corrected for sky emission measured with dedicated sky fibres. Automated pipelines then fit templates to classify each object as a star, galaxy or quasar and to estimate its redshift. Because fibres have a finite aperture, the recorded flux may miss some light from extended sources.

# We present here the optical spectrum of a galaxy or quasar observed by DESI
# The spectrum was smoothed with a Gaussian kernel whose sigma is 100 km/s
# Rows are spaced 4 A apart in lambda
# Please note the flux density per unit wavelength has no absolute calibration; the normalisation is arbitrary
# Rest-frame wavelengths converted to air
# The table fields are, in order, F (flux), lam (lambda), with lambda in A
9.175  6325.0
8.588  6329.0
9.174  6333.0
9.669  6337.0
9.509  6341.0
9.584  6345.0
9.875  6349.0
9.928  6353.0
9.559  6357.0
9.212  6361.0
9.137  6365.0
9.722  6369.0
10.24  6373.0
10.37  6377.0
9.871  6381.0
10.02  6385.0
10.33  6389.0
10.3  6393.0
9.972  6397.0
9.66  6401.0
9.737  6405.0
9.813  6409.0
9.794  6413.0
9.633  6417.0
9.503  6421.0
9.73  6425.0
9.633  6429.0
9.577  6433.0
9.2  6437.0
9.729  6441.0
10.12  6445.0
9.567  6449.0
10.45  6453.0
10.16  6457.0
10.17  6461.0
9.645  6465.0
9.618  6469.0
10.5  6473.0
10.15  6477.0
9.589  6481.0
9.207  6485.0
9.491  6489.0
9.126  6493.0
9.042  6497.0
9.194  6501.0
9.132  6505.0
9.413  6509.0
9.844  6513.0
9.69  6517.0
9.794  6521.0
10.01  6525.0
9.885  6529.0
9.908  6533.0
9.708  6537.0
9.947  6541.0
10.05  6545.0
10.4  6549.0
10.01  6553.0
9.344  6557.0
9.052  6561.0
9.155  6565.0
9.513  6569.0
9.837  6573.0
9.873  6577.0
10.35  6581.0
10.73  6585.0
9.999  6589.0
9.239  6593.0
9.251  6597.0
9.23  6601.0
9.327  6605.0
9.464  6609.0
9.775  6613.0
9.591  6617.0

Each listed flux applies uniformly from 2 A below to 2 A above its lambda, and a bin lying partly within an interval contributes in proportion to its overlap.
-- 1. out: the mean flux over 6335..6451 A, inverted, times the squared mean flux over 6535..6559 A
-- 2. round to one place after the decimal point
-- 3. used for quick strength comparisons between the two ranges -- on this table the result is 10.1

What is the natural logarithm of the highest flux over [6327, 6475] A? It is 2.35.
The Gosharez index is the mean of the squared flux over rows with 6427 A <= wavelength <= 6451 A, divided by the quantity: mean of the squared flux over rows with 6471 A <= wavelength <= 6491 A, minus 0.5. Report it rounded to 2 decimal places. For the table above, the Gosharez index 0.97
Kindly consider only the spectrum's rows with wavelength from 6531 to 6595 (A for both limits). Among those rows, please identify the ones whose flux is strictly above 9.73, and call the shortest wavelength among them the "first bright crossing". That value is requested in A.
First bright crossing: 6533.0 A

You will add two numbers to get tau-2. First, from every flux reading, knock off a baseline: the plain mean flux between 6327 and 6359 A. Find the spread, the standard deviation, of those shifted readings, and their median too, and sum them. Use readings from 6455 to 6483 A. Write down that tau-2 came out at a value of 1.0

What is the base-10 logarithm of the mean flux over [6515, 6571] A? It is 0.989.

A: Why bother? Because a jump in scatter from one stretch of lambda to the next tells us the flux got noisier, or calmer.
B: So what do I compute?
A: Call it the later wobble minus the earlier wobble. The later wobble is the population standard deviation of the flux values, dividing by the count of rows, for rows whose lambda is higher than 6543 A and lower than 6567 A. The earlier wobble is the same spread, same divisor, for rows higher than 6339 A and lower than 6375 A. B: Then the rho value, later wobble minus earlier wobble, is 0.18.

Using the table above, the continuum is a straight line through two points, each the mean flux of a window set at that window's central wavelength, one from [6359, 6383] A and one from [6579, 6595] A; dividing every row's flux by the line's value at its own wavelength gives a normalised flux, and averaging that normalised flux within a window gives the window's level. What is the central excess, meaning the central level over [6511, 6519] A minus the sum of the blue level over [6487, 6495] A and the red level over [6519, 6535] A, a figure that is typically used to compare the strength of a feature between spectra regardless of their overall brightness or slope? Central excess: -0.95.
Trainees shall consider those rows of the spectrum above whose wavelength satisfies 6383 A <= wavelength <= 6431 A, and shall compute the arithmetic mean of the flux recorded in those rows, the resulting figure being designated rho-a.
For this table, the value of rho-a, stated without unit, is 9.84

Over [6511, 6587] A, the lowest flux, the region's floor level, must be 9.052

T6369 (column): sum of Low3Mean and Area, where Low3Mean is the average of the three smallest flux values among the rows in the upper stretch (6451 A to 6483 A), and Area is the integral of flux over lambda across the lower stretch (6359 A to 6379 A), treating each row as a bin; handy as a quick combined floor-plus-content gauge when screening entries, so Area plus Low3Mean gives 204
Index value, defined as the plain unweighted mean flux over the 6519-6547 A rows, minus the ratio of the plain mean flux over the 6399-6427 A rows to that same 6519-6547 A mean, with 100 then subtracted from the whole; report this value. -91.1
